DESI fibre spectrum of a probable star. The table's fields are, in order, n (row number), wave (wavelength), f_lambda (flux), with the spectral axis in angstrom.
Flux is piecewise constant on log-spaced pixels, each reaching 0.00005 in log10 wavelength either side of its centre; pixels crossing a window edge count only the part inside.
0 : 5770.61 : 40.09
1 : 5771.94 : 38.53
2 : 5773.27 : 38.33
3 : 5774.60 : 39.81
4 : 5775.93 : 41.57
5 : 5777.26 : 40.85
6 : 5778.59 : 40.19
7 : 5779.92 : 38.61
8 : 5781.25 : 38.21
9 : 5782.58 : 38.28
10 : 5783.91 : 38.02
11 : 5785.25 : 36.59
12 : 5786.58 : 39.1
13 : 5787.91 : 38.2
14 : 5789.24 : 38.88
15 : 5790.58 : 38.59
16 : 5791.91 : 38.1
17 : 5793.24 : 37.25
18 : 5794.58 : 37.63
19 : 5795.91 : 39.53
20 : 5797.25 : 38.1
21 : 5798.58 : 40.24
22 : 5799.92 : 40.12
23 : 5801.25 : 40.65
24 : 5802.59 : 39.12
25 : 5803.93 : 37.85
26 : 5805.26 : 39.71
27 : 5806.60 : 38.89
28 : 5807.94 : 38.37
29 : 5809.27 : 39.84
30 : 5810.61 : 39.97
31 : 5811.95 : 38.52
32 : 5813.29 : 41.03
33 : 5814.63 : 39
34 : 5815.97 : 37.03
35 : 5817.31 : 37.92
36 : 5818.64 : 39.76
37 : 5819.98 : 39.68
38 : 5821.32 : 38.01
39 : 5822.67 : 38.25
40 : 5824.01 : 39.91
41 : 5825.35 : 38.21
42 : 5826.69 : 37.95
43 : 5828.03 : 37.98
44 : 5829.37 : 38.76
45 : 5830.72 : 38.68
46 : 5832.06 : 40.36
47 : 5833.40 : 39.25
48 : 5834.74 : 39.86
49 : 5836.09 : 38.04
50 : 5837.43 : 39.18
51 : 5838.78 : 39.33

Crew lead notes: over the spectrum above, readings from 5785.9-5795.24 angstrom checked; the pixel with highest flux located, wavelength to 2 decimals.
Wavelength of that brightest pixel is 5786.58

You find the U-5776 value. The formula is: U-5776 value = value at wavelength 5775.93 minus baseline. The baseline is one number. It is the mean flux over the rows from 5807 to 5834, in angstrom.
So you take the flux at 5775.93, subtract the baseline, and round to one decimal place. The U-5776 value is 2.6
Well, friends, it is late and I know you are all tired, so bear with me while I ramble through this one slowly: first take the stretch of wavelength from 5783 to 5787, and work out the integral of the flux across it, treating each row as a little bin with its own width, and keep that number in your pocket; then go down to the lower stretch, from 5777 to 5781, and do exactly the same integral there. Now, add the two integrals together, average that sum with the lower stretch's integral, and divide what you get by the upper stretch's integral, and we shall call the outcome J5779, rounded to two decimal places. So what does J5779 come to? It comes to 1.55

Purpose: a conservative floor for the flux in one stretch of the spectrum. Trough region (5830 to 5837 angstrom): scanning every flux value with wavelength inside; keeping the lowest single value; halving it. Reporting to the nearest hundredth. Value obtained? 19.02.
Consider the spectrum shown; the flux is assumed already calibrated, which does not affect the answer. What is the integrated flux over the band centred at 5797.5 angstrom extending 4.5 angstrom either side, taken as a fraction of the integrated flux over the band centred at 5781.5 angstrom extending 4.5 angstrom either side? 1.01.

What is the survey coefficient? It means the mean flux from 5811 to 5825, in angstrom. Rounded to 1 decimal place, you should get 38.9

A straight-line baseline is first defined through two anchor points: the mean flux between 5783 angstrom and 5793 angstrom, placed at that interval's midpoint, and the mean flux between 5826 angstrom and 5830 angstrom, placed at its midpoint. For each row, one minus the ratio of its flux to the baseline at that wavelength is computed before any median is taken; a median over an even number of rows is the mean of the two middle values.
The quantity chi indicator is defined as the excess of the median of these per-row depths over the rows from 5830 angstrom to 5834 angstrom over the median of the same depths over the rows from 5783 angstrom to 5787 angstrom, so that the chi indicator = -0.03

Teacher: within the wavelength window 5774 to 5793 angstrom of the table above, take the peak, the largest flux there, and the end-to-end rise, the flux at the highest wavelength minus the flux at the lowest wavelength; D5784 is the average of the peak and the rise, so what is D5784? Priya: 19.9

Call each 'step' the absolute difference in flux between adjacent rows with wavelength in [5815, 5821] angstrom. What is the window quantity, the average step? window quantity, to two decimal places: 0.94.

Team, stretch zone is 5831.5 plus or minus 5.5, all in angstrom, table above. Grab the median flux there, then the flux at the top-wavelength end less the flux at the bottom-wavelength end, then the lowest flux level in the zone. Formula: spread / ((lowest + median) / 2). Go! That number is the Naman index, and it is 0.002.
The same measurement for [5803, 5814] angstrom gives 0.082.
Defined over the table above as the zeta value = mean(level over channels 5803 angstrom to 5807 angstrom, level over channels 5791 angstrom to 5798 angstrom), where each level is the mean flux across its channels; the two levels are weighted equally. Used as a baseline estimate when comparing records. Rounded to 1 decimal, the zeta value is 38.5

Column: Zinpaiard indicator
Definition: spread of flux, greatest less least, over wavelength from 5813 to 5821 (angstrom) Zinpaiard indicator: 4.0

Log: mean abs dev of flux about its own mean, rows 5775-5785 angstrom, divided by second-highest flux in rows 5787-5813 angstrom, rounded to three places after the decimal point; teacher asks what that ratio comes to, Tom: 0.032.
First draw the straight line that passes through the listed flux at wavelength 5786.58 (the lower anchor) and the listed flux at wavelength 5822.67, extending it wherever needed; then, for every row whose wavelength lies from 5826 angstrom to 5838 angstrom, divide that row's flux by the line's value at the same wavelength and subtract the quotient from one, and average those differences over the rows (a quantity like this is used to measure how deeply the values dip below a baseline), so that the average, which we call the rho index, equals -0.023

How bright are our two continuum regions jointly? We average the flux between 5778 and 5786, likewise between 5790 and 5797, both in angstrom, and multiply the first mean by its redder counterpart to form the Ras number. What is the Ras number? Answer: 1464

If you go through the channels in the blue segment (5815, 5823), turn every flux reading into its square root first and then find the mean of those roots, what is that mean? 6.20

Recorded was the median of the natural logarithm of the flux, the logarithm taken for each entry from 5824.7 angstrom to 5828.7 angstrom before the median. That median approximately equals 3.64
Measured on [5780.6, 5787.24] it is 3.64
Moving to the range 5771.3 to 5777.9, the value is 3.68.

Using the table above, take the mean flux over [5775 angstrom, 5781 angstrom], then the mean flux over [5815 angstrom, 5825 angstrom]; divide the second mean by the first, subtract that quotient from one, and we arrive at 0.04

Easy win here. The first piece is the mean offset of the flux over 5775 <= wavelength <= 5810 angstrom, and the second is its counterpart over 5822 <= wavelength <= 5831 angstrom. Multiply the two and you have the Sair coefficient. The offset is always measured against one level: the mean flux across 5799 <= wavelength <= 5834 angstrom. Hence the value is 0.04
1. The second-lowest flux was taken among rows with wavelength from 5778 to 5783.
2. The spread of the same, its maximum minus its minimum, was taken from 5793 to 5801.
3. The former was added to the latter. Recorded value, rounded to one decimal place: 41.3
